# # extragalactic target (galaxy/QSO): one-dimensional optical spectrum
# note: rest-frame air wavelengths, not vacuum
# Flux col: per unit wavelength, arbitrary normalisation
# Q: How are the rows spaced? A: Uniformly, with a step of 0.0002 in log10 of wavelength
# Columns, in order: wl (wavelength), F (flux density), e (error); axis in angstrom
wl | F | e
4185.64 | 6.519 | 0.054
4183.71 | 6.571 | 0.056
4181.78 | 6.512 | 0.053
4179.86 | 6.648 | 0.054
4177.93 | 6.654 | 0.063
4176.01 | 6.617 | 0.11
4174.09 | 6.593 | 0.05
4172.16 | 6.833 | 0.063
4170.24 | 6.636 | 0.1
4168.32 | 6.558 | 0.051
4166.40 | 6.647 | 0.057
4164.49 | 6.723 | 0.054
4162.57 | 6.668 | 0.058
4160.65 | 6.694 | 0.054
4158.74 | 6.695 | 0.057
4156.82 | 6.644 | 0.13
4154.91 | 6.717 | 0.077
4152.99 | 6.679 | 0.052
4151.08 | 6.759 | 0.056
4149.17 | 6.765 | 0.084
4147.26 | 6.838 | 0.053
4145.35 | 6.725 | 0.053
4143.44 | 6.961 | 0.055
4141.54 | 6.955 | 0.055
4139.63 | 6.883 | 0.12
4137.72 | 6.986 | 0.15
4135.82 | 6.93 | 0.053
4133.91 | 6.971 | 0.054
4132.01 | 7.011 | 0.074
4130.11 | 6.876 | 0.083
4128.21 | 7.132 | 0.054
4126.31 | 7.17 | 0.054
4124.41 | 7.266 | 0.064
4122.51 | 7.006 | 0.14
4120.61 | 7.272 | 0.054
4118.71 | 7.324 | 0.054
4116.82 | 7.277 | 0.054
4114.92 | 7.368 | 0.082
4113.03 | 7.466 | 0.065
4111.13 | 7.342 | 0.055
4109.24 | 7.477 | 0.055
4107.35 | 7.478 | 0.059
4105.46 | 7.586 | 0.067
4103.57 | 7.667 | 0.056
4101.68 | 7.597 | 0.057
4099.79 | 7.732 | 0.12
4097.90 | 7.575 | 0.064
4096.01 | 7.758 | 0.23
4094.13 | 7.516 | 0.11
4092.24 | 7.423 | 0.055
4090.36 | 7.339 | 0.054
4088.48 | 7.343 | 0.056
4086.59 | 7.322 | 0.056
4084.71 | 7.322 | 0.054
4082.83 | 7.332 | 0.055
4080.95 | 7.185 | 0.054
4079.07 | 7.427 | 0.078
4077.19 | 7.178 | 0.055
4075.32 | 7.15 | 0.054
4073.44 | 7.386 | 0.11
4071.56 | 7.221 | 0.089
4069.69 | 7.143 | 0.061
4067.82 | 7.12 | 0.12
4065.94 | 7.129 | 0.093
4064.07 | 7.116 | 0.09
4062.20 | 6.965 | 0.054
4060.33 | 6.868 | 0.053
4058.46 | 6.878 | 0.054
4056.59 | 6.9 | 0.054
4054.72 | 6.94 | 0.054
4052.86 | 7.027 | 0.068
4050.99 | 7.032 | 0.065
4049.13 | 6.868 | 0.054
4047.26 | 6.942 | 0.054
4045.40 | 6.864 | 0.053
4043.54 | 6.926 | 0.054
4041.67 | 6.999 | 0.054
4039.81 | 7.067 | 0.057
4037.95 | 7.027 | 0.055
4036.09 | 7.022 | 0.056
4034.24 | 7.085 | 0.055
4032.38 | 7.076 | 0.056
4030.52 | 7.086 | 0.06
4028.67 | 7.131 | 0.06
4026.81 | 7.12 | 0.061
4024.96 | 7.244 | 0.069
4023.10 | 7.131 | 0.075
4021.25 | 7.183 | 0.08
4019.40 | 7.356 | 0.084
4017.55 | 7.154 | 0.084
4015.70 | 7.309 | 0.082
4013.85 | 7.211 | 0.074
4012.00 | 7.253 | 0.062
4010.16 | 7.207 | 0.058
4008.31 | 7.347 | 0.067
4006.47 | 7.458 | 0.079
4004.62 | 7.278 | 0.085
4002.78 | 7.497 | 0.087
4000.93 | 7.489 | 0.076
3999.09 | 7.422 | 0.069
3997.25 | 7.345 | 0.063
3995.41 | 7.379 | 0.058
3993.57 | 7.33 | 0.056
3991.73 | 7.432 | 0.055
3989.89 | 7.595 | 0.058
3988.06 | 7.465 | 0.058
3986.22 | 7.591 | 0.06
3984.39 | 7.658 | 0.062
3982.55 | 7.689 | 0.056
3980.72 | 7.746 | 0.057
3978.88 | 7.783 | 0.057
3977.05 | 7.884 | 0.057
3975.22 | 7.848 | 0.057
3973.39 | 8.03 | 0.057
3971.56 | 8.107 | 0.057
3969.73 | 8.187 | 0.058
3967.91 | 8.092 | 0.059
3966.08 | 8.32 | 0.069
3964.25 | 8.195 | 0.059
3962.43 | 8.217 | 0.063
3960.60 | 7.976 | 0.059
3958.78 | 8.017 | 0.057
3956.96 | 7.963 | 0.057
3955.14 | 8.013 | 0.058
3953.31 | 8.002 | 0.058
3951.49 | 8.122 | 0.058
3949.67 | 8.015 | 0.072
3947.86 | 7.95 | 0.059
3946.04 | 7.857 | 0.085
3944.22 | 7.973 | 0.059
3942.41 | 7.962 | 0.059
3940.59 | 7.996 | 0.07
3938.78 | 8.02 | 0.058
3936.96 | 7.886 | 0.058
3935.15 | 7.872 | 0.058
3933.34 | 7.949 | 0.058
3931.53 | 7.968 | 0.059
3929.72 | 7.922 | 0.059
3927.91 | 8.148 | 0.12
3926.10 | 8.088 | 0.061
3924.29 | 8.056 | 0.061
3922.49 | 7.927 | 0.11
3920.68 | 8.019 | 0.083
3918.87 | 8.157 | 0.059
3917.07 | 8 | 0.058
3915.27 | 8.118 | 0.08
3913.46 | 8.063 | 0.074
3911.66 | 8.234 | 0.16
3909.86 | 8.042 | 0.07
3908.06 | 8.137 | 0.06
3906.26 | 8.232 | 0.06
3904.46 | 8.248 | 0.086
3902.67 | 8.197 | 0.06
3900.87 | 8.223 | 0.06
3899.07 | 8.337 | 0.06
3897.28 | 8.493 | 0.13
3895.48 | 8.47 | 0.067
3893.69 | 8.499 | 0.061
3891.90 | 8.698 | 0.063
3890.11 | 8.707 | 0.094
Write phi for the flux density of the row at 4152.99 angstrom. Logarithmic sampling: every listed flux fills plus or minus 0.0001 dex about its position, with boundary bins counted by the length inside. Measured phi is 6.679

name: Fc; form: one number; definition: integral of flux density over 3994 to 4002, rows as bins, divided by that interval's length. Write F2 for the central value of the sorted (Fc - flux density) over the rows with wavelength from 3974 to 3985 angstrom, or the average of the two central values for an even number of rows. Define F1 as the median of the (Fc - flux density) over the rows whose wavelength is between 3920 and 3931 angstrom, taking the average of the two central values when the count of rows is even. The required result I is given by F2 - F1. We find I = 0.27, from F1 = -0.64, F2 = -0.4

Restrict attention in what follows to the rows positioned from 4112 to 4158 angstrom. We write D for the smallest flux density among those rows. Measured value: 6.644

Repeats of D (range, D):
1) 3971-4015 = 7.207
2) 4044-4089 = 6.864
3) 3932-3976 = 7.848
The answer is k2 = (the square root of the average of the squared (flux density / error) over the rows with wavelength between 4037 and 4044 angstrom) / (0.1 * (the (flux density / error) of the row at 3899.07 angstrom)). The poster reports 9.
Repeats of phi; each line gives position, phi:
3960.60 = 7.976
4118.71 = 7.324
